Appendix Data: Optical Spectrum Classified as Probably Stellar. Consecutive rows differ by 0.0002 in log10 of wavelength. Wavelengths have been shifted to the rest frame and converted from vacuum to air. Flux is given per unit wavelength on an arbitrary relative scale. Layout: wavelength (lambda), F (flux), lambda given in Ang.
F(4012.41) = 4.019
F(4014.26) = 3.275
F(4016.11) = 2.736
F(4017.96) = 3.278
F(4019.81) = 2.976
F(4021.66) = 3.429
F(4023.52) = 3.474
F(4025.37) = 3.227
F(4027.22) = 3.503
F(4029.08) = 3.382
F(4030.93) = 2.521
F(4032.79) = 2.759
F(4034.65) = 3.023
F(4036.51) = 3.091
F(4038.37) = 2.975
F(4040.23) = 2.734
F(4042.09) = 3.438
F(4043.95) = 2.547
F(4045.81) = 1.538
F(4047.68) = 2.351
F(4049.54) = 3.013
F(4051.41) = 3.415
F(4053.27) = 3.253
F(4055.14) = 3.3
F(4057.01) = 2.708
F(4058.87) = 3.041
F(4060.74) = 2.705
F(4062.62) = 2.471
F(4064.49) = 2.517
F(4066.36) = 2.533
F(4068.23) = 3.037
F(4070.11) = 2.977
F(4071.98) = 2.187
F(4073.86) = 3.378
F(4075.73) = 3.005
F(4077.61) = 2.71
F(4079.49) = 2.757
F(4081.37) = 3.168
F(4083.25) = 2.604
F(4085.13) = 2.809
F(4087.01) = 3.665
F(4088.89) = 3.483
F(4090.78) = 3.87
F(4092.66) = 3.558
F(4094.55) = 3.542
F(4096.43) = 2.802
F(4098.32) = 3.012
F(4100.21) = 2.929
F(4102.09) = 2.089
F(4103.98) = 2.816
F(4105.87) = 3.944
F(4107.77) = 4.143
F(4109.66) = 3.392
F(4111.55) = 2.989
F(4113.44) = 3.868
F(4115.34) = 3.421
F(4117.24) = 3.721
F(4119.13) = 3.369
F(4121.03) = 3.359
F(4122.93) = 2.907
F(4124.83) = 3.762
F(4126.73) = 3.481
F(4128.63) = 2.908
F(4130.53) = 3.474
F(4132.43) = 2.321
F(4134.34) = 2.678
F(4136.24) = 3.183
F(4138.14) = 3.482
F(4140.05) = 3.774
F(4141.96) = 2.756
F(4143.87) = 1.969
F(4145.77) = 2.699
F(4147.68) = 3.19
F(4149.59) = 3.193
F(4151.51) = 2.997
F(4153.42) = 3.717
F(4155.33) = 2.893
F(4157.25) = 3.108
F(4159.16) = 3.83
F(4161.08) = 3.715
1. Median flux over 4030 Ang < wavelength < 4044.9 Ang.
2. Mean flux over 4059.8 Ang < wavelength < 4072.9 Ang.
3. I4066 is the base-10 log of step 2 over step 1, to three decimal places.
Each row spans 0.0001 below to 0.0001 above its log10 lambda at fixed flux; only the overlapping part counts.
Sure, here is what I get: -0.037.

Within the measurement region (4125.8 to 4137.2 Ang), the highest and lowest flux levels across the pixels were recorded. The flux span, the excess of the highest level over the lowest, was 1.2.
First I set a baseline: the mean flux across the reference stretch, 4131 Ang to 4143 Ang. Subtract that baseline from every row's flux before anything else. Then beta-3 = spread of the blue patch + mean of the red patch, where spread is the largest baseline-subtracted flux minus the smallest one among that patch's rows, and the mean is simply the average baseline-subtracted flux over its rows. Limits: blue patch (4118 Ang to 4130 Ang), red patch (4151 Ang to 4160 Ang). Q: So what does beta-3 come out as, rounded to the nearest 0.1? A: 1.1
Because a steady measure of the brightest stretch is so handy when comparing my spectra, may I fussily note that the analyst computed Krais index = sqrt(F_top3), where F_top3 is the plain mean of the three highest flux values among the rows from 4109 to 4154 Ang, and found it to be 1.95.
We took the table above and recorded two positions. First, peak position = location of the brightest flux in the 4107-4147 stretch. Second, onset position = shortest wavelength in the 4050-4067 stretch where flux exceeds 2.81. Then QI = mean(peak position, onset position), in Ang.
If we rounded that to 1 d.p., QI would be 4079.6 Ang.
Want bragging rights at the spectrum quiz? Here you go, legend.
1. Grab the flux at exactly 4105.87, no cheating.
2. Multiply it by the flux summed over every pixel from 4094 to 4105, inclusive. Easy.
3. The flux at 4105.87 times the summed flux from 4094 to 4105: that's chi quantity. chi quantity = 68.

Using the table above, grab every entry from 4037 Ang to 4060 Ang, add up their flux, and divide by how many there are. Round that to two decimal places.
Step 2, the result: 2.86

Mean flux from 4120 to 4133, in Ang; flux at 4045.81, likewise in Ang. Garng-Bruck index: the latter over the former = 0.48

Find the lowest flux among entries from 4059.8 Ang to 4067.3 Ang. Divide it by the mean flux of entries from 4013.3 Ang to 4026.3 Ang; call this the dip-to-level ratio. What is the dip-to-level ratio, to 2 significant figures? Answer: 0.77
